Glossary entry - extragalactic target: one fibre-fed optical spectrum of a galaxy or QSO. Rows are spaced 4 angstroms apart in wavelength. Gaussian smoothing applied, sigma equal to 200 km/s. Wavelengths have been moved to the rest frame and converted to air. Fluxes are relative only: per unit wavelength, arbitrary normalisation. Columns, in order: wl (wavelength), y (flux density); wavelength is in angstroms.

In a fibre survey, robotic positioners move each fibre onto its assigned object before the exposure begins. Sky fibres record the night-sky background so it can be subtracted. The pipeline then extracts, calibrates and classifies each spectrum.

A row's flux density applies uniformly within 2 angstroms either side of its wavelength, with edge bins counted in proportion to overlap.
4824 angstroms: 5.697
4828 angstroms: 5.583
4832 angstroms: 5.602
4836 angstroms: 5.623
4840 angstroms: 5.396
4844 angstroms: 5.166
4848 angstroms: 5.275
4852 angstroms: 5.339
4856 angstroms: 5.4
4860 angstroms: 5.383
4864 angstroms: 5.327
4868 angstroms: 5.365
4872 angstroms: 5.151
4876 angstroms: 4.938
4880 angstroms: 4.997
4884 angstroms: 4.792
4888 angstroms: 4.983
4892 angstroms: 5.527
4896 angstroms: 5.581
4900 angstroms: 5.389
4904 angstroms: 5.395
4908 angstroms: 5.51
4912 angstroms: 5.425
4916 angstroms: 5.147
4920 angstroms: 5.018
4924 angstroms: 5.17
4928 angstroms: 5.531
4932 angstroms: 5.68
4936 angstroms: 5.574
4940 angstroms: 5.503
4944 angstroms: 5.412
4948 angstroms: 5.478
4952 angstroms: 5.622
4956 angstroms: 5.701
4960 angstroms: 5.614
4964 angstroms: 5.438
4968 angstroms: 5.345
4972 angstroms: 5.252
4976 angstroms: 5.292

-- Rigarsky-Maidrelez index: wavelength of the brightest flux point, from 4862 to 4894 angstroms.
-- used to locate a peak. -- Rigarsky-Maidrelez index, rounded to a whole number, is 4892 angstroms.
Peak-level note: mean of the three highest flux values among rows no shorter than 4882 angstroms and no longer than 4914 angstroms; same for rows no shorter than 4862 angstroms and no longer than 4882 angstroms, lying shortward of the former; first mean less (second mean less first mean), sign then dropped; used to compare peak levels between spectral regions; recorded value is 5.80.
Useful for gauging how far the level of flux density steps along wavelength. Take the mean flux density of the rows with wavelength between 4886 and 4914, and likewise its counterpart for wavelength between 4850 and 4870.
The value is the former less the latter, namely 0.04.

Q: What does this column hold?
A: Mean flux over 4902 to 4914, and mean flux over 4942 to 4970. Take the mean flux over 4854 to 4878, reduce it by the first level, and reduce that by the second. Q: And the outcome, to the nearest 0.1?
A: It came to -5.7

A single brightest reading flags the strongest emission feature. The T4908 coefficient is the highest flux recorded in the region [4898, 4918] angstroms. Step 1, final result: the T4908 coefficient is 5.51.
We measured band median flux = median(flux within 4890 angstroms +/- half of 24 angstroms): 5.19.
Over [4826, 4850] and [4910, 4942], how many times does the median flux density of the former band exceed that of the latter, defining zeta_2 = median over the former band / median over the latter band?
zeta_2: 1.00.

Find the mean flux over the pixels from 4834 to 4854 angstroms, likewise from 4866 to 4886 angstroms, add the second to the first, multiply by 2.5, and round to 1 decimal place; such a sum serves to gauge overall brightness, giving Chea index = 26.0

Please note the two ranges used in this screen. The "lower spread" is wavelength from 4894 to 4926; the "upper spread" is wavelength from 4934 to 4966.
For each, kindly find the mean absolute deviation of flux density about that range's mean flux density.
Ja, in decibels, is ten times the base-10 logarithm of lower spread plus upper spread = -6.1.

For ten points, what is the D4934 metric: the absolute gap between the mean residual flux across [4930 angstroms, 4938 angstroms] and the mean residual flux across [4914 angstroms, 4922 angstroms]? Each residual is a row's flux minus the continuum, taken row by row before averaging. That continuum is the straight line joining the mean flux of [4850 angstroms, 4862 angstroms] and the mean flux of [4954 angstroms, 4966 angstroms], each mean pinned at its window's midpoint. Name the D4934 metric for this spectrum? 0.51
